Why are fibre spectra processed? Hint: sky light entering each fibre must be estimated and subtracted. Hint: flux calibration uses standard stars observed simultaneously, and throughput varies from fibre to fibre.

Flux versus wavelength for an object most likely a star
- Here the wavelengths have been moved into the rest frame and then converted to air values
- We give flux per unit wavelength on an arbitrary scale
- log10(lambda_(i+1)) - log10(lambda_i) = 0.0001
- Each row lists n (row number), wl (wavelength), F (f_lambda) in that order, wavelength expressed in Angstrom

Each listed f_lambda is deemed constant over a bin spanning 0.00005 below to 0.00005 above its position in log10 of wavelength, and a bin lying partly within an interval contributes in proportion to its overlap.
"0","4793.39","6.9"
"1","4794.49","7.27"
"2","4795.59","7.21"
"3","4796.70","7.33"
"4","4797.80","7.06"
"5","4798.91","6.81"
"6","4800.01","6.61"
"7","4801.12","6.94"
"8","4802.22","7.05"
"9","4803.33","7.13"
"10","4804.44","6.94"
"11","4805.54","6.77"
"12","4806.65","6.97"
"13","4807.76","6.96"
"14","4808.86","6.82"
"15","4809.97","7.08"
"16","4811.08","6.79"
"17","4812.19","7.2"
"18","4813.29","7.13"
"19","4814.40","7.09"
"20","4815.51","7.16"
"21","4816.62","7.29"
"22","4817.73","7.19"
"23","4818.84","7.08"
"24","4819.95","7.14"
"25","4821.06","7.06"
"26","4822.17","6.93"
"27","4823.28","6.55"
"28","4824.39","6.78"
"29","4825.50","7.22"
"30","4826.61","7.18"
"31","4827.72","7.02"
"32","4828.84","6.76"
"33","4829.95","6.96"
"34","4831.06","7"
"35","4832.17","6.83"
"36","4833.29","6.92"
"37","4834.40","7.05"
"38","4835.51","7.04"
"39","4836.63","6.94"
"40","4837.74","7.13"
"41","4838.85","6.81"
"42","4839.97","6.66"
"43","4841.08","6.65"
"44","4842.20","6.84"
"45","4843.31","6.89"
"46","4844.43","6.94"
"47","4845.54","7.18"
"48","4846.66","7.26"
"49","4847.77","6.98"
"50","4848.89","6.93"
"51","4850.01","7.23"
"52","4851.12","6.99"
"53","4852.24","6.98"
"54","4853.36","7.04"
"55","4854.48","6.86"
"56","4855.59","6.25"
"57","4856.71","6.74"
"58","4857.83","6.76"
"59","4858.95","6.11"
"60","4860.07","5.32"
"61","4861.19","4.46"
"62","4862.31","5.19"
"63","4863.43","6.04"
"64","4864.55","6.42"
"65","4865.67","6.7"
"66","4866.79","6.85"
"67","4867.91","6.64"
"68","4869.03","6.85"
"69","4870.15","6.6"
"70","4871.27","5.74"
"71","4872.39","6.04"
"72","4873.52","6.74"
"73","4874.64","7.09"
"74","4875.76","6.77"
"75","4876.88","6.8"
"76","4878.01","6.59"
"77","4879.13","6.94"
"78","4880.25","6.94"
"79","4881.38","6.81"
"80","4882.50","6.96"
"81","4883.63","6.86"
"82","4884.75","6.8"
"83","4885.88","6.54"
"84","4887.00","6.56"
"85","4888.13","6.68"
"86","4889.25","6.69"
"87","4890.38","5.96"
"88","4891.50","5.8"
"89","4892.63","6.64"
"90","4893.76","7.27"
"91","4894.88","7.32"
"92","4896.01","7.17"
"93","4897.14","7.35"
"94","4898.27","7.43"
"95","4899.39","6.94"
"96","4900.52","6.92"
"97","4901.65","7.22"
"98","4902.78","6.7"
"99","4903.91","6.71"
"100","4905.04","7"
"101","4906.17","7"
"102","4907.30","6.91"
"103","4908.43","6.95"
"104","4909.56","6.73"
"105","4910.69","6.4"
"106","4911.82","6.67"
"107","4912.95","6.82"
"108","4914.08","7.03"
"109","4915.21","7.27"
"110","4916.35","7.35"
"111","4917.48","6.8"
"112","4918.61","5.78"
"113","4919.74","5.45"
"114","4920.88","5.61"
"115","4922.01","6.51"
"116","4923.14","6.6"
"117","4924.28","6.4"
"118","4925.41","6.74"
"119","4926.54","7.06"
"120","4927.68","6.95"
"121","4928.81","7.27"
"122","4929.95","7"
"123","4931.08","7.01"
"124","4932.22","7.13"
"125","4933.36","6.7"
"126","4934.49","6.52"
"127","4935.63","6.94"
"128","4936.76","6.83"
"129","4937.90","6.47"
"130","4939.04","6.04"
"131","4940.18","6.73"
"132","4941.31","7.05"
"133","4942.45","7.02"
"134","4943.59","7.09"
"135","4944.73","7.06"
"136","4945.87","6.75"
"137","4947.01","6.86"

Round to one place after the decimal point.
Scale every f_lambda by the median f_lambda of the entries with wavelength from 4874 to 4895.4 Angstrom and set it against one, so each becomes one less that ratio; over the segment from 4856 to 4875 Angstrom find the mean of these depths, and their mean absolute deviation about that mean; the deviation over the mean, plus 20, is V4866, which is 21.0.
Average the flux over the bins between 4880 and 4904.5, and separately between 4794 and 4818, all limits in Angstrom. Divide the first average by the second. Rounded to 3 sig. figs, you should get 0.971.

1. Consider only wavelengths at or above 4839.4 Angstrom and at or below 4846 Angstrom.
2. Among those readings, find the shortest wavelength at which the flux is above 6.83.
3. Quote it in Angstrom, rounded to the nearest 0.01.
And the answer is 4842.20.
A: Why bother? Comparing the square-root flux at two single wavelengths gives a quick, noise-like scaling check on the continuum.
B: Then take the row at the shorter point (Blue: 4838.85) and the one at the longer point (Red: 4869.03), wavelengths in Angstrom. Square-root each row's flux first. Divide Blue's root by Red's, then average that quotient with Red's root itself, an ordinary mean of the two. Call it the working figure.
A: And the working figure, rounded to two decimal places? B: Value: 1.81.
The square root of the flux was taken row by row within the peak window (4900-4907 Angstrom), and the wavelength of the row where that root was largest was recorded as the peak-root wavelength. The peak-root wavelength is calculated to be 4901.65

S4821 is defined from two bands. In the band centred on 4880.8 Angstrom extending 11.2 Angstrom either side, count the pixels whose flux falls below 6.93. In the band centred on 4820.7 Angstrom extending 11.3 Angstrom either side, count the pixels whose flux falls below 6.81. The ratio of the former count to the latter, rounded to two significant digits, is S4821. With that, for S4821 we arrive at 4.0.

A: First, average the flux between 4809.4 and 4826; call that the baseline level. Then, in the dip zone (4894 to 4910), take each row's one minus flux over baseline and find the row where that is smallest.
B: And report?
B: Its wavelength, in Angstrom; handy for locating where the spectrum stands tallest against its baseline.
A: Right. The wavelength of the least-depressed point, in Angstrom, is 4898.27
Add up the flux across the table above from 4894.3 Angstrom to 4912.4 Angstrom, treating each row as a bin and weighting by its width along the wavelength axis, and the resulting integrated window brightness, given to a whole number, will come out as 126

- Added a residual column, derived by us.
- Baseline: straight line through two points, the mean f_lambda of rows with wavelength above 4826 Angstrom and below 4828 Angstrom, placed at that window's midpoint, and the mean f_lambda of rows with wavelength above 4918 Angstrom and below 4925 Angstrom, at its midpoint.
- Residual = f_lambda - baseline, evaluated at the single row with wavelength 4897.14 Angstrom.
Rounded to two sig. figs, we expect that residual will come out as 1.0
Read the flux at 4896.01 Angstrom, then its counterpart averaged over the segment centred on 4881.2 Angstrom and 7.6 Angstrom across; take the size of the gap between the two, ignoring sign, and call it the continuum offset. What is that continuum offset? 0.33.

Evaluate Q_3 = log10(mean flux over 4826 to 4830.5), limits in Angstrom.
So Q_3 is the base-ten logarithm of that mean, 0.844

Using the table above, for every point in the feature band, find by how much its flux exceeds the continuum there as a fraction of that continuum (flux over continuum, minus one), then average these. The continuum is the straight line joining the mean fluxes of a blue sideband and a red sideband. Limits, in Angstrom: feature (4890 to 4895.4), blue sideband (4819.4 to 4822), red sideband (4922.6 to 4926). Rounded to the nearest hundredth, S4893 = -0.02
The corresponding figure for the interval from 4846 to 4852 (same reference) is 0.02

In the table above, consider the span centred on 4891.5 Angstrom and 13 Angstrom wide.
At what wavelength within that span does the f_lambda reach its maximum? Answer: 4897.14 Angstrom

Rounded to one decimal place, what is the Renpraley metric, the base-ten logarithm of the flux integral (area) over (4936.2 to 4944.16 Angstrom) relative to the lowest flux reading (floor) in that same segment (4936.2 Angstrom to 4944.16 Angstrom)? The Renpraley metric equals 0.9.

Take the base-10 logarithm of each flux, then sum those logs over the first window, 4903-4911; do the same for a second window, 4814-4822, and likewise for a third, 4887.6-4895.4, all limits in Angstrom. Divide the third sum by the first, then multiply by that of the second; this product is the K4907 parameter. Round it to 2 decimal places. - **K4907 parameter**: 5.88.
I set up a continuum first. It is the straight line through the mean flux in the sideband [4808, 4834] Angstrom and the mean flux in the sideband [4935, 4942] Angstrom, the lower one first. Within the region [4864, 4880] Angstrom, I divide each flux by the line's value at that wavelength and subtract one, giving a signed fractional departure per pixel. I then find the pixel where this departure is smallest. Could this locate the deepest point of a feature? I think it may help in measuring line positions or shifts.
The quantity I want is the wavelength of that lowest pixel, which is 4871.27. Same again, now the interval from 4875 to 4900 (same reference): 4891.50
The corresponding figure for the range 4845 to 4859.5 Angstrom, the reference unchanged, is 4858.95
